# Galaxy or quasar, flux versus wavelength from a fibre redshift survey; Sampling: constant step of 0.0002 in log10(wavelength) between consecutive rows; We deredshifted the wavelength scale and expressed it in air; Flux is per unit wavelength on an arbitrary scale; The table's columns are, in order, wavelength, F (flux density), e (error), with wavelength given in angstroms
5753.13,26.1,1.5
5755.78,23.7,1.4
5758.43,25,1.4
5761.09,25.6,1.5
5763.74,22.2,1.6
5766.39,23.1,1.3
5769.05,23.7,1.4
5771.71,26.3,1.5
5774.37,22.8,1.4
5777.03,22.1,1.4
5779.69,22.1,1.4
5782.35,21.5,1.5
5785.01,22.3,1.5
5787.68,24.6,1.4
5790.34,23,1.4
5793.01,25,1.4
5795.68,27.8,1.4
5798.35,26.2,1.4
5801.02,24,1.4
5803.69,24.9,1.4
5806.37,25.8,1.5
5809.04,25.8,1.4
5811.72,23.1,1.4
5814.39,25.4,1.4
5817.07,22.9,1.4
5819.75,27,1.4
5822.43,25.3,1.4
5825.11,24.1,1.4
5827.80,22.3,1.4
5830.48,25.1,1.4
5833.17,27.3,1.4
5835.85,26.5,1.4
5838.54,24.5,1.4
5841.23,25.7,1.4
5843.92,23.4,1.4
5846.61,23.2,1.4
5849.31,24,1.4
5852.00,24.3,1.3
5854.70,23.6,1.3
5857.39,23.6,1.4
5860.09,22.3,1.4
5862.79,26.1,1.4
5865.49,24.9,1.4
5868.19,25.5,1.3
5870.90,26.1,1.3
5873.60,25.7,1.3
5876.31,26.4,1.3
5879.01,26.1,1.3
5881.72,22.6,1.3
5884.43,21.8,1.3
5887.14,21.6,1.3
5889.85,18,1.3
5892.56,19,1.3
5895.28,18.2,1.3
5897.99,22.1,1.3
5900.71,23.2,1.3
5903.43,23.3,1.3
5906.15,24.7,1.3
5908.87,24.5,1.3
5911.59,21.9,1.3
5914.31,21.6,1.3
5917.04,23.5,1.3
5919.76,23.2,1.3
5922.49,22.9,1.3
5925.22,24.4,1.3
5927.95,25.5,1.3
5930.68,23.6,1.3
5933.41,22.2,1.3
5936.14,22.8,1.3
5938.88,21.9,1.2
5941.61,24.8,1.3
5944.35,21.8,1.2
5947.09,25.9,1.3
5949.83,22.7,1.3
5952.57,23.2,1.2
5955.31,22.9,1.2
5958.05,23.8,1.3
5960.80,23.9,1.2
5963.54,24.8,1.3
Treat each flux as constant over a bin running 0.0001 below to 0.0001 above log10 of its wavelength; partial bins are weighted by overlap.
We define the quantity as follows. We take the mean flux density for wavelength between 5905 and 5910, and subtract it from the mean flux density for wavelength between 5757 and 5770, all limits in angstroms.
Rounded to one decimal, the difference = -0.7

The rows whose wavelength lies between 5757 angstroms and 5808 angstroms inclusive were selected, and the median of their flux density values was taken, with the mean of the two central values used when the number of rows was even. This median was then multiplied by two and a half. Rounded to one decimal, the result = 60.0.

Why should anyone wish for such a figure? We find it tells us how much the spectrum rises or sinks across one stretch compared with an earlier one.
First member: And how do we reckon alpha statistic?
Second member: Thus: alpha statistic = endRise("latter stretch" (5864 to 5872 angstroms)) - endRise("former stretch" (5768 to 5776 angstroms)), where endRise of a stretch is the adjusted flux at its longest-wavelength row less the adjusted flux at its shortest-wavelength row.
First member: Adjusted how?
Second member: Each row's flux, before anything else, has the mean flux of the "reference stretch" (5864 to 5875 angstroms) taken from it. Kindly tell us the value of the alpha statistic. 2.1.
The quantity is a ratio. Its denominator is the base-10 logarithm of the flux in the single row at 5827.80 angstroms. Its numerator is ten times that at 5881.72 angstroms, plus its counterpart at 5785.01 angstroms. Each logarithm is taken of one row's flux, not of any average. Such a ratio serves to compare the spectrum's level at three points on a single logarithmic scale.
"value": 11.0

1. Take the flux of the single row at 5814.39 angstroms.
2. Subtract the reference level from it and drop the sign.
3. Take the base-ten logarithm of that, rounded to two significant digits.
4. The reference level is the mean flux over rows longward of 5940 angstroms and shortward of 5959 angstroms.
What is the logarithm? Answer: 0.26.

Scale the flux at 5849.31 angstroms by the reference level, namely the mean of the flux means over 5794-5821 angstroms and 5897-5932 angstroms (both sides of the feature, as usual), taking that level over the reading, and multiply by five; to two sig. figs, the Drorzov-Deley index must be 5.1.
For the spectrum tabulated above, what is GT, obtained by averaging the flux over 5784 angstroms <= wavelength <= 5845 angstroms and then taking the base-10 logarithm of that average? 1.40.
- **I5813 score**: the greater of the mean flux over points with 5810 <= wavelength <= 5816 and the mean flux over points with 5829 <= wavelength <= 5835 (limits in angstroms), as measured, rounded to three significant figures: 26.2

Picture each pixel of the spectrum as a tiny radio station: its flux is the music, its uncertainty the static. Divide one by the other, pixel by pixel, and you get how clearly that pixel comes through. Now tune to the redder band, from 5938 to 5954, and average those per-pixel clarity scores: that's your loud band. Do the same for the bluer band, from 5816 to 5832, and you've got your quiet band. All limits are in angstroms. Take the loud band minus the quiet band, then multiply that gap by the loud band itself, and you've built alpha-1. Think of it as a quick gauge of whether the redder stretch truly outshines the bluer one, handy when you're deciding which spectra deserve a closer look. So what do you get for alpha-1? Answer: 23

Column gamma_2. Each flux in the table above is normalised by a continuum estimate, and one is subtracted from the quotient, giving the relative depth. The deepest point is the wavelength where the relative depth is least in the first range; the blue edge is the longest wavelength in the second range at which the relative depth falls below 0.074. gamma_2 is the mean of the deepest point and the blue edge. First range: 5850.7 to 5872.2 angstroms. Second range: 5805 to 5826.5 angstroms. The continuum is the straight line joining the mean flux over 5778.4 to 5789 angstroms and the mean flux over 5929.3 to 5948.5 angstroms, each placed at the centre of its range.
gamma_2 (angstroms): 5842.6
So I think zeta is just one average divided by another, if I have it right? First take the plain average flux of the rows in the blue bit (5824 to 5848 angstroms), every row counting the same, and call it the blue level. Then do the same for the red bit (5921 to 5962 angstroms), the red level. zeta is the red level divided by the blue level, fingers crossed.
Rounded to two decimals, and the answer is 0.95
